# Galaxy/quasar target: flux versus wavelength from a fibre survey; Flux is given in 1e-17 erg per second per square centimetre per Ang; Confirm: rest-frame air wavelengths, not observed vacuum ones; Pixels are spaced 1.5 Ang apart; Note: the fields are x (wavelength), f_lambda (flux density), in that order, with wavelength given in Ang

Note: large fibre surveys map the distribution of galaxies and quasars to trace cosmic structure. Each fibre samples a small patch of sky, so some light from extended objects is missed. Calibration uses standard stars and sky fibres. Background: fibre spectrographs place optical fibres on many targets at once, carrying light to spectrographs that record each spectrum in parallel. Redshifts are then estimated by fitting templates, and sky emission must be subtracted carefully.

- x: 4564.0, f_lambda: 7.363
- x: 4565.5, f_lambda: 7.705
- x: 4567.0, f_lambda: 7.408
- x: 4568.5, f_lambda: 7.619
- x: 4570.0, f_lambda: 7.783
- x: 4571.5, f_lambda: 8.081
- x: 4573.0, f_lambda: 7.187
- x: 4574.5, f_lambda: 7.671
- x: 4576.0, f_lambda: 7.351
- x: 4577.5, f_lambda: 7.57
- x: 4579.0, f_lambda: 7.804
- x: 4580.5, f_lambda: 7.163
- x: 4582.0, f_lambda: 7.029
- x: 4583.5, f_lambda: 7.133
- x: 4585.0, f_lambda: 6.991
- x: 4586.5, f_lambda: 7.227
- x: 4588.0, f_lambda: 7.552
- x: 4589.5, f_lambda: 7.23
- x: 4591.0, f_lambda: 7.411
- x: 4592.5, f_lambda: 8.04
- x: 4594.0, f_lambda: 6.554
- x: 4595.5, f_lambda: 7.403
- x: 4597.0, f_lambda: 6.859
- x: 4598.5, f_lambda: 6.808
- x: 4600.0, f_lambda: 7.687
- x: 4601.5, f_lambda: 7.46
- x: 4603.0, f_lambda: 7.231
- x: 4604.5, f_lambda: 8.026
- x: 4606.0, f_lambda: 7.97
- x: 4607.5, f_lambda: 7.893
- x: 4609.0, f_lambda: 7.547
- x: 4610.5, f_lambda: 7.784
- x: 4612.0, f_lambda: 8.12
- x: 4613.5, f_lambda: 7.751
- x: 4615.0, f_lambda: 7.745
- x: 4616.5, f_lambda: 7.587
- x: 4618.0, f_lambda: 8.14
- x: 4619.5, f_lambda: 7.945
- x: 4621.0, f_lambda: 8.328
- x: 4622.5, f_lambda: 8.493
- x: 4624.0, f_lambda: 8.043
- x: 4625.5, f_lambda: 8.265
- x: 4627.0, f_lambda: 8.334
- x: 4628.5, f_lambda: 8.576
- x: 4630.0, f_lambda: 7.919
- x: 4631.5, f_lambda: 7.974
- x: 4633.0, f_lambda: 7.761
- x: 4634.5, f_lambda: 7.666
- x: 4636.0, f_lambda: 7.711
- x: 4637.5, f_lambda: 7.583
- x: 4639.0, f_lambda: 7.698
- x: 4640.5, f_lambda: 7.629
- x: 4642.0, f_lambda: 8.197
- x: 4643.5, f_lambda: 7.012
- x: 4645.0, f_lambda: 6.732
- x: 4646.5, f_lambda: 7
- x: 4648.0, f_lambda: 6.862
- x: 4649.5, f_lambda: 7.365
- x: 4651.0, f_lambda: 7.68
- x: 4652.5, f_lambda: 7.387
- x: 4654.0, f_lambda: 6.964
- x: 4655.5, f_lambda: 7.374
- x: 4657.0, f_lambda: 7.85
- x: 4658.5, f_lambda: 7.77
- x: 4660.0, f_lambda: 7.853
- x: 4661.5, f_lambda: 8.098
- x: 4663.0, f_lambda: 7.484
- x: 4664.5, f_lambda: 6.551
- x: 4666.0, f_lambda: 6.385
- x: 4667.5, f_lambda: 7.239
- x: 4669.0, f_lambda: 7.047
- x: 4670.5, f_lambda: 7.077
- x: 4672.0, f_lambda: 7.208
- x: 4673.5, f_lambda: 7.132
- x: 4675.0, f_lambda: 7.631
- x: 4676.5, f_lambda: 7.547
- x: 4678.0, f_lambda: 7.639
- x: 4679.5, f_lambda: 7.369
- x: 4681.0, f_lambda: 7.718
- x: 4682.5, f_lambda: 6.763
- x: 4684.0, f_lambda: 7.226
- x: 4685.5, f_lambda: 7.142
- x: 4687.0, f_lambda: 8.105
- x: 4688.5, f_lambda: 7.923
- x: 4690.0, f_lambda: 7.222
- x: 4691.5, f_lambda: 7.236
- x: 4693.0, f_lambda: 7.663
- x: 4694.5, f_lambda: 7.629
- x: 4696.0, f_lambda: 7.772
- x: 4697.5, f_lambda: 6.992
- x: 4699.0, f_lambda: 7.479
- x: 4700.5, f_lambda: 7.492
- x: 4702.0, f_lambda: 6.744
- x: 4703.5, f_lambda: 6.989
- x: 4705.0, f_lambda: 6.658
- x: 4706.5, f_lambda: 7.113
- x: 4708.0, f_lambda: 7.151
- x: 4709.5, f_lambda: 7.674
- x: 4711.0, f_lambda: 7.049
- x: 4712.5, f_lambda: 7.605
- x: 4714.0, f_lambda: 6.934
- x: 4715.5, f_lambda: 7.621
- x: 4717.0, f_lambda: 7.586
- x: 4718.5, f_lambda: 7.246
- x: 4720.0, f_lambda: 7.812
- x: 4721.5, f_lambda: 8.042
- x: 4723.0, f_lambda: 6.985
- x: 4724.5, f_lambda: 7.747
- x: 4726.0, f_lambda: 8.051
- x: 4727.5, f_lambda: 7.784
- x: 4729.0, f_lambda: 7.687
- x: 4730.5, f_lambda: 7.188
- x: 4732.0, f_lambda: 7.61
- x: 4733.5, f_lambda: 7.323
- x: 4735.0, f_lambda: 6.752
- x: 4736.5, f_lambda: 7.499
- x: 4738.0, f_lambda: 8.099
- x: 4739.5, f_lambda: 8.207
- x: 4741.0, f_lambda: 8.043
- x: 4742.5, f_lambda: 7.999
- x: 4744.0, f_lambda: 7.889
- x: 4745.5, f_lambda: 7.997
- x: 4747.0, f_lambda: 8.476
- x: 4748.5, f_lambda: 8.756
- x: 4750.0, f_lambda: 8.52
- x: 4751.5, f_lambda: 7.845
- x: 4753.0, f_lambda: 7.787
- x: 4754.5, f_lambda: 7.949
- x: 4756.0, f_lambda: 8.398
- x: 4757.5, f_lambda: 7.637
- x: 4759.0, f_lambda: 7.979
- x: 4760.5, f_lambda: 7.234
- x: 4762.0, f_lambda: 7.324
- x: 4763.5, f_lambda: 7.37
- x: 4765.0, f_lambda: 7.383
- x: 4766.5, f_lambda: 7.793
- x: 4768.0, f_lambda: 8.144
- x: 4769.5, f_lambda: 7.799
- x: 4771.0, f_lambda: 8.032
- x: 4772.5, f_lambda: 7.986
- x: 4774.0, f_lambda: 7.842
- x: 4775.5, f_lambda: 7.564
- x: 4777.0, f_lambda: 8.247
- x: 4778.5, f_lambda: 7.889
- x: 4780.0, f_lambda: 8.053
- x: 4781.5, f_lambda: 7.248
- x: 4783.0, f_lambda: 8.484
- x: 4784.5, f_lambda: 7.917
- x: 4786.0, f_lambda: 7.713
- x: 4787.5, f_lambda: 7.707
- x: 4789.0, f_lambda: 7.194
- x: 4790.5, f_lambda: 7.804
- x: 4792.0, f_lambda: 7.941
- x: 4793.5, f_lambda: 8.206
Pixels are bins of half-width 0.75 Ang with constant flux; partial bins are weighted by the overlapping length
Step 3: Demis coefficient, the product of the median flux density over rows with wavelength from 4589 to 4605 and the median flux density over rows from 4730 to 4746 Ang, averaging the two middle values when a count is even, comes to 58.4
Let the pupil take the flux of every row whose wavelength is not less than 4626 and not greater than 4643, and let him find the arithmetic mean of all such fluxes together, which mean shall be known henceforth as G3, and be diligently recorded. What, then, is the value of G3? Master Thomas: 7.91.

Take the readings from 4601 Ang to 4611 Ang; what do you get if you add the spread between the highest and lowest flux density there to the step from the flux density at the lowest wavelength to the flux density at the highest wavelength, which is 1.1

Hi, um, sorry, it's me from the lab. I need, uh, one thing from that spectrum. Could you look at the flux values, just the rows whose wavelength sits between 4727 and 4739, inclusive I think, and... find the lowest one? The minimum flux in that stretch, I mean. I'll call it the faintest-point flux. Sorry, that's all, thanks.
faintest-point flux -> 6.752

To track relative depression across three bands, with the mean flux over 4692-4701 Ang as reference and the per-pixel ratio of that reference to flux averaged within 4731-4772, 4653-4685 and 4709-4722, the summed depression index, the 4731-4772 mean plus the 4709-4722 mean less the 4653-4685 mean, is 0.93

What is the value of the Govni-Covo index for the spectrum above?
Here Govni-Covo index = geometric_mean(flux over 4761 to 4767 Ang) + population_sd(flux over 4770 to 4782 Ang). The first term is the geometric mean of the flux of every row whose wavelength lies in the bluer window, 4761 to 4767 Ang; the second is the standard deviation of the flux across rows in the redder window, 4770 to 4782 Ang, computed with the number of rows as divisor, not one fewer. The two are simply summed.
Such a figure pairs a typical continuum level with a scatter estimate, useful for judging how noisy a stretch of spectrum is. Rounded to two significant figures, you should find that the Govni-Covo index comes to 7.8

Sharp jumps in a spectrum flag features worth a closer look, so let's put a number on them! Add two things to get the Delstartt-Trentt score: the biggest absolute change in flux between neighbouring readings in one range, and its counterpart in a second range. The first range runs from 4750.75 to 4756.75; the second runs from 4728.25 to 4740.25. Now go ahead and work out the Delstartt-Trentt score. 1.20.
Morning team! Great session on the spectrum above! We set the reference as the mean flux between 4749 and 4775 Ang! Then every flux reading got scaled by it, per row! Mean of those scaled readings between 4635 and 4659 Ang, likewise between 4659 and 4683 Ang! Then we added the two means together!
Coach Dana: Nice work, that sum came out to 1.881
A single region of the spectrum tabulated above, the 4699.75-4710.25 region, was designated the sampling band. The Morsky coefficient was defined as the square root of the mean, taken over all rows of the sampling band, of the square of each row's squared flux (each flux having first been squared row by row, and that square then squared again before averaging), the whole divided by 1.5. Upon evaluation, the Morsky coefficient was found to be 34.0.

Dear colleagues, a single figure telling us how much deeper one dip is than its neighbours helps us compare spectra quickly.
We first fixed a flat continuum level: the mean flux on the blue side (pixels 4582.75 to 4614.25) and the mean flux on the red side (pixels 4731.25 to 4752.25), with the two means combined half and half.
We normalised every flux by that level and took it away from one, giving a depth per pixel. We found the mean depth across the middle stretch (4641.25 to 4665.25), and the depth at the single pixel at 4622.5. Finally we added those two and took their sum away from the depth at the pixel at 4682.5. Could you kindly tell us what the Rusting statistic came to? 0.18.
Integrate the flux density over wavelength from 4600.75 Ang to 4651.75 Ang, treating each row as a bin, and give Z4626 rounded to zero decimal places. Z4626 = 396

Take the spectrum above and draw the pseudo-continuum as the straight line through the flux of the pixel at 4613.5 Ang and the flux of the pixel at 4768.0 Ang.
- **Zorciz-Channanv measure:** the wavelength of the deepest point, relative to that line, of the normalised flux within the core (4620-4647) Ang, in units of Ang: 4645.0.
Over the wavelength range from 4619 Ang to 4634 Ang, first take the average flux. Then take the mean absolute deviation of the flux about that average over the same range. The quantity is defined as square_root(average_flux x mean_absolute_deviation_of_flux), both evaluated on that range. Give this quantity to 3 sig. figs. 1.39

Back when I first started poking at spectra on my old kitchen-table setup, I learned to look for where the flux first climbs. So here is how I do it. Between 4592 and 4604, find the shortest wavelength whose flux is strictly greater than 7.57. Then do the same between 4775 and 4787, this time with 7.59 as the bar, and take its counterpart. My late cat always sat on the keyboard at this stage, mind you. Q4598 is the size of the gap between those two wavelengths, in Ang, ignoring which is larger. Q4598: 184.5 Ang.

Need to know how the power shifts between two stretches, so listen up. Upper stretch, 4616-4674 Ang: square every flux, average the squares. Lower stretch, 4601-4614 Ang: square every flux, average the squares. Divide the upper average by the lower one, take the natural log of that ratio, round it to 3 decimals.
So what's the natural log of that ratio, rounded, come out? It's -0.040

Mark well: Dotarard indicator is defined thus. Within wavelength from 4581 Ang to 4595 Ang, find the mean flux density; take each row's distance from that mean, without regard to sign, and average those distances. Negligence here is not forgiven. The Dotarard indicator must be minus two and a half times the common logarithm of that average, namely 1.36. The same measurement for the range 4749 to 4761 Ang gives 1.33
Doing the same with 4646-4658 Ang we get 1.40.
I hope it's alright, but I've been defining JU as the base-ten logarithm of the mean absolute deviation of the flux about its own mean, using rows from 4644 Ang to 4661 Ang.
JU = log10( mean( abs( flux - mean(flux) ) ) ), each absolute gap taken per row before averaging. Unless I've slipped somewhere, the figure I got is -0.48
